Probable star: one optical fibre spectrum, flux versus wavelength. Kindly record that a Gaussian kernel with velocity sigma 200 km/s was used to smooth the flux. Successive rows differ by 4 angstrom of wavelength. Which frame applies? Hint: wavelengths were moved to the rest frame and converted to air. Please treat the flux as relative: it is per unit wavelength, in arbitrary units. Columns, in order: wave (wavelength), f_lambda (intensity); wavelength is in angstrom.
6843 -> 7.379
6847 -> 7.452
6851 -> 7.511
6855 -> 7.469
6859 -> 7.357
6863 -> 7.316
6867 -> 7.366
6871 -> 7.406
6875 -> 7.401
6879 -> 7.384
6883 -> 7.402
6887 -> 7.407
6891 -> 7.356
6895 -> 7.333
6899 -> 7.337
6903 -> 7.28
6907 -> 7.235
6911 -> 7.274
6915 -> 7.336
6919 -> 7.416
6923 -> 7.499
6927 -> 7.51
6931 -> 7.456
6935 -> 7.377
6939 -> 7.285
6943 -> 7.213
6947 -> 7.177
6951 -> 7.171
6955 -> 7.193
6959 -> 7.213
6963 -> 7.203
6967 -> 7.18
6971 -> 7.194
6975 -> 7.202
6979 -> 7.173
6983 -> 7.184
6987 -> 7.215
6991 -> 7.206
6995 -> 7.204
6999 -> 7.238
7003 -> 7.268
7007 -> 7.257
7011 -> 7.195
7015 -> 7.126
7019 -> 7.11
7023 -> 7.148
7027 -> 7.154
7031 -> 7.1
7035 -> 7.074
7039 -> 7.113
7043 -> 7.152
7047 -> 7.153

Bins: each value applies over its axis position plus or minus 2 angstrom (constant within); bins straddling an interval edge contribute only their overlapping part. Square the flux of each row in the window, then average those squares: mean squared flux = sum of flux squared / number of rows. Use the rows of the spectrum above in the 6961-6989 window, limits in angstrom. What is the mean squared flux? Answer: 51.7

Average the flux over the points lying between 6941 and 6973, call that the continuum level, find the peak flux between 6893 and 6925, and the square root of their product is 7.34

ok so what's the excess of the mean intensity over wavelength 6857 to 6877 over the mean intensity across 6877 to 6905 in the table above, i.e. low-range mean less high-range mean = 0.01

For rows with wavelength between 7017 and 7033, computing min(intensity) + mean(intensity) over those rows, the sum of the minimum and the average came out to 14.2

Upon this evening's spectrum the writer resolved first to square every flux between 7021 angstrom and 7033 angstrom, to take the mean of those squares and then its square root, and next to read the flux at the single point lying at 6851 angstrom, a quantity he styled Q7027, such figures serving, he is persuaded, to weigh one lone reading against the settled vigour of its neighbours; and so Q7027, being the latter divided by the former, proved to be 1.05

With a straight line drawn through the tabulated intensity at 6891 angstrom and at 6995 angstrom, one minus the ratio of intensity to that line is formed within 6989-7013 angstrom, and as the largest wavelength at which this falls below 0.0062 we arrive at 7011 angstrom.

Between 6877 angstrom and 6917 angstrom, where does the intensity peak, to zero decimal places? 6887 angstrom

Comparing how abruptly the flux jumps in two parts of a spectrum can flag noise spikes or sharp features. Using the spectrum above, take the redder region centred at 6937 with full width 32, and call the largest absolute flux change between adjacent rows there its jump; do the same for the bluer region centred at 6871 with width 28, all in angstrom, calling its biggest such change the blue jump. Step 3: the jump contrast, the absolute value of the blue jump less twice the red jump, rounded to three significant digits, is 0.134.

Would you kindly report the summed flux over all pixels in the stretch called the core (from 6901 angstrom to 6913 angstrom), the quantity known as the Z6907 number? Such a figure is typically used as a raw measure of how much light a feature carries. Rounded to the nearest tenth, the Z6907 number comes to 21.8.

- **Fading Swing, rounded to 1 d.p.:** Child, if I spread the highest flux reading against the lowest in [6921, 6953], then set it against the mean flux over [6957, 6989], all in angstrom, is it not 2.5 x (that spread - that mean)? -17.1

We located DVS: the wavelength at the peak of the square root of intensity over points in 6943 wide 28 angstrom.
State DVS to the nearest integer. 6931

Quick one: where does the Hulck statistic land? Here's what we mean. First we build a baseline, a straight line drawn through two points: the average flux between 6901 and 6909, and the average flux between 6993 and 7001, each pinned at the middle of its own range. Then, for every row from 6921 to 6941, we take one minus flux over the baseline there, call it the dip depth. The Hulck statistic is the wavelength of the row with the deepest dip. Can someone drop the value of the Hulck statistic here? 6939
